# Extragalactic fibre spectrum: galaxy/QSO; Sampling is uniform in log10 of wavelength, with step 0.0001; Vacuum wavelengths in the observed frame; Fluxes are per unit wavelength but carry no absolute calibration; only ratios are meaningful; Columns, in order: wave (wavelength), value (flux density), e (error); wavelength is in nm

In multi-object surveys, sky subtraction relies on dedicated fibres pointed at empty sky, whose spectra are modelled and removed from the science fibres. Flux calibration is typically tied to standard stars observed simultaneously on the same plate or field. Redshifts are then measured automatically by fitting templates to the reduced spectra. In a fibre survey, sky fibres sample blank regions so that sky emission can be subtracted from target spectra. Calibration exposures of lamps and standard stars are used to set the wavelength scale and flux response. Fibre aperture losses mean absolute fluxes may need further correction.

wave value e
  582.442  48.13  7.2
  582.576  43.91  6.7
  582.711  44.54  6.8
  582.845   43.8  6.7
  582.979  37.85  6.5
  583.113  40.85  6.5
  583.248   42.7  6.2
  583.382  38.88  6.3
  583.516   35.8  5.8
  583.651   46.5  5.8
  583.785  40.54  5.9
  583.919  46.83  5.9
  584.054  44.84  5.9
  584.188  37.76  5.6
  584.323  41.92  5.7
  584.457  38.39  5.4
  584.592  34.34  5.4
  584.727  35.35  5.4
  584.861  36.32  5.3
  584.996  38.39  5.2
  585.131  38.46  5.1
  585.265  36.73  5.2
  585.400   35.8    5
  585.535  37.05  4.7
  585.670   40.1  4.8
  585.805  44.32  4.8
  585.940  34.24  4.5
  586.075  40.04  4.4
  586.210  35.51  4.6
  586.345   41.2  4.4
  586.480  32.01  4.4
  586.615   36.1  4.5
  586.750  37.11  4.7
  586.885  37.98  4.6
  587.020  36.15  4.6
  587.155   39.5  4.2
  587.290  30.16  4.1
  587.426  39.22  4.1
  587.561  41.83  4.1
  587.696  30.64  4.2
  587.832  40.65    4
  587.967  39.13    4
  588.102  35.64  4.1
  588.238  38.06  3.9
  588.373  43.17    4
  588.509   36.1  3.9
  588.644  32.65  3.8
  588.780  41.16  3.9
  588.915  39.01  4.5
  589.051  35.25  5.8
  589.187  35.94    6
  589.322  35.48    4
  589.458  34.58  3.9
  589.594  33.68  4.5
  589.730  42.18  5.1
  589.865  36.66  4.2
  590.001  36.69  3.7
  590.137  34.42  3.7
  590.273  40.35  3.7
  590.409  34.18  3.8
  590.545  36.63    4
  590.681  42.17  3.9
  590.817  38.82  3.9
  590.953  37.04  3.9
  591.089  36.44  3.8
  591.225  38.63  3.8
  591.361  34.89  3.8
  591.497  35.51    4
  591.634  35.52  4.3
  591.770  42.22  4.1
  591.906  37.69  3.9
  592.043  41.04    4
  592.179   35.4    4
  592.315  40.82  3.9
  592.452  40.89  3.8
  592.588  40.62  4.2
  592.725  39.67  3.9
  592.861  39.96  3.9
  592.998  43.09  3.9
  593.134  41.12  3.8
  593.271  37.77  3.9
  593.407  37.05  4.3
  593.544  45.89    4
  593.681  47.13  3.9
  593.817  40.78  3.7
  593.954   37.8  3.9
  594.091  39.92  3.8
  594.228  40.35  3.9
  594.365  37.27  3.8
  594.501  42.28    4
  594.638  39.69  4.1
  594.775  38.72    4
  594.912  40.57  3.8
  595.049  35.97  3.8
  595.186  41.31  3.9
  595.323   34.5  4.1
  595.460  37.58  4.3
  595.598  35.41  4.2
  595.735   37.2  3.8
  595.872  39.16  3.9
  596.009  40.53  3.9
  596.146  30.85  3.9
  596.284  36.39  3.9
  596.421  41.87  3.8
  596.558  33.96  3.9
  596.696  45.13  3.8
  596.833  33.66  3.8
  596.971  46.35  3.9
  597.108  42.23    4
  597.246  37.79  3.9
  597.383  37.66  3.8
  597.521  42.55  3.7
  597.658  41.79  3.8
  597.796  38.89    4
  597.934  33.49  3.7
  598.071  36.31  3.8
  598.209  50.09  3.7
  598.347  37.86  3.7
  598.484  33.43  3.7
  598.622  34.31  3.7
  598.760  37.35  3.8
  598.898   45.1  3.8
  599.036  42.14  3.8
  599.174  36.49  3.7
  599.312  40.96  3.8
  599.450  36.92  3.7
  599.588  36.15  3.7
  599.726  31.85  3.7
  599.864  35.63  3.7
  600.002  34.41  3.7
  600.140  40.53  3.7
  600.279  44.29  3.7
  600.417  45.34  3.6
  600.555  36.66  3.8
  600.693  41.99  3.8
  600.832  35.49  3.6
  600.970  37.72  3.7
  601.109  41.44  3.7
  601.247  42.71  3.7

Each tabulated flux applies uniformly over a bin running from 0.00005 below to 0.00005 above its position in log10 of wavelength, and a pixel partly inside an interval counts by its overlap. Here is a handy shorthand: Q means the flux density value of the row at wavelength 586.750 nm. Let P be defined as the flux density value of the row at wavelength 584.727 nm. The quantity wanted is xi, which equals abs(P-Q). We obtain 2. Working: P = 35.35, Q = 37.11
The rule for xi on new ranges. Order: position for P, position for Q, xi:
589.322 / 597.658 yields 6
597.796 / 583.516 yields 3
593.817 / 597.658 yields 1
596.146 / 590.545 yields 6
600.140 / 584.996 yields 2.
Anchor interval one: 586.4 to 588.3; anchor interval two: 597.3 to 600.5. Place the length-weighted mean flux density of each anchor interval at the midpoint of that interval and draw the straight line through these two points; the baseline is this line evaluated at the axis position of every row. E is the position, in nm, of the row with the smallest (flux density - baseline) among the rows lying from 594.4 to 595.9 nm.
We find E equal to 595.323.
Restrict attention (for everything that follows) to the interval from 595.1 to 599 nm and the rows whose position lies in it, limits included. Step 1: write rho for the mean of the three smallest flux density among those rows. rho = 32.6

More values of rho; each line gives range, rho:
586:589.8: 30.9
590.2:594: 34.8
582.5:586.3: 34.6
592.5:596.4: 33.6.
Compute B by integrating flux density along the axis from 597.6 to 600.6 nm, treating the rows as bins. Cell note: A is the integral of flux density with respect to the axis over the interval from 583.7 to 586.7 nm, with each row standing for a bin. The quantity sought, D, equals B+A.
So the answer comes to 231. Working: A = 116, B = 116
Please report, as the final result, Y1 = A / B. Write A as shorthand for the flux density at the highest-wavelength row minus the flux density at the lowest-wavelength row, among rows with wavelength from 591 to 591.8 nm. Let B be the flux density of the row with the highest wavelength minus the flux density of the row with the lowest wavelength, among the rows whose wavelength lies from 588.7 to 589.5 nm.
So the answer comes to -0.9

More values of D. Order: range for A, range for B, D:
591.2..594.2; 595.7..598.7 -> 235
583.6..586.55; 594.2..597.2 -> 231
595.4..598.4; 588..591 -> 229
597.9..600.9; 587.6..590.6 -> 227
